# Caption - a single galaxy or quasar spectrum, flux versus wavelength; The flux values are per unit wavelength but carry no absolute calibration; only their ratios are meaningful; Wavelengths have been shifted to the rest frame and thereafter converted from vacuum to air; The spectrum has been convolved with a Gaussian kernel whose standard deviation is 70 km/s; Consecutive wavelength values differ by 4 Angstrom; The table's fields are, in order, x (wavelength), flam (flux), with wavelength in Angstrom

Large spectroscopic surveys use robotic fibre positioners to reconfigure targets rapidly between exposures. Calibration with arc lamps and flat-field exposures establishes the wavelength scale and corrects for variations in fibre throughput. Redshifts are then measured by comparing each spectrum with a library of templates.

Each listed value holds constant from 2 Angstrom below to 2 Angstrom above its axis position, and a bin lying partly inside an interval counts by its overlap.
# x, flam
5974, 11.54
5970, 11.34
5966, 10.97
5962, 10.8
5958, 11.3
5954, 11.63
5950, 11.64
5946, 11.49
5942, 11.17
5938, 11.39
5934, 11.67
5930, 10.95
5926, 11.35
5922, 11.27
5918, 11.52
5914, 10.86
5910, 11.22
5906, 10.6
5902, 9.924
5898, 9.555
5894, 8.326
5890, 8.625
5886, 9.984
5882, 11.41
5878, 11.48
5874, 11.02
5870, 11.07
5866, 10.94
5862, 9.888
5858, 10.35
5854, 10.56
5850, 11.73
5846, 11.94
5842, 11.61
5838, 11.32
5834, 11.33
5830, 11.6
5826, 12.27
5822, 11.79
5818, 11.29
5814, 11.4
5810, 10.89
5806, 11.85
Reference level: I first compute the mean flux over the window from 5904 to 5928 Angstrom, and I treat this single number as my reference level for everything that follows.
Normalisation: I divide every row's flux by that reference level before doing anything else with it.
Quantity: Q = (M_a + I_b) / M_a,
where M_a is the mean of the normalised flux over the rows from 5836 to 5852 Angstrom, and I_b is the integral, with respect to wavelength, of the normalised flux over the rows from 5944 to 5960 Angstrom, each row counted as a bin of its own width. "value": 16.8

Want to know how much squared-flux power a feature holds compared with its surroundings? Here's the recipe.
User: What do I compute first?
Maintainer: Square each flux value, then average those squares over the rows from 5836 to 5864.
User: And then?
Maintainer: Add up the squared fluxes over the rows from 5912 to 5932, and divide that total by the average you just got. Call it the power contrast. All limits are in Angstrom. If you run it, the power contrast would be 5.1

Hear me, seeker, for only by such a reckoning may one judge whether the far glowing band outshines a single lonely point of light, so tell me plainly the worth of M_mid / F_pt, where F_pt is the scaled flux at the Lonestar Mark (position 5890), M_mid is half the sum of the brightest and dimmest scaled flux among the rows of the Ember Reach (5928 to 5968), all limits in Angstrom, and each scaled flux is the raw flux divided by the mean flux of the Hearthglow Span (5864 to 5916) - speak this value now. 1.30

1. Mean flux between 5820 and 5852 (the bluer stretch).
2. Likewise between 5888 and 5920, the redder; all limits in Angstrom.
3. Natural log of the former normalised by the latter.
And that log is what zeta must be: 0.15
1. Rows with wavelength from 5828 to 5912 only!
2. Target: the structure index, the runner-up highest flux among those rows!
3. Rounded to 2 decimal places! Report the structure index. 11.73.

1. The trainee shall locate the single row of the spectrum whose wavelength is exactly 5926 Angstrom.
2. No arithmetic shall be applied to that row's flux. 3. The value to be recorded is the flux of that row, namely 11.35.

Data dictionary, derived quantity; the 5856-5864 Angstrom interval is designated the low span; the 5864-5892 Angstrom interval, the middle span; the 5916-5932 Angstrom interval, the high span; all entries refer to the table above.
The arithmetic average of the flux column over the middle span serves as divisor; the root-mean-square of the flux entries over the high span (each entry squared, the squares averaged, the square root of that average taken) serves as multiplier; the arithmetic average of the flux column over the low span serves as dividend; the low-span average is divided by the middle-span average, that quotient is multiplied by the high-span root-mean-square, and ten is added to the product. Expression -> 20.7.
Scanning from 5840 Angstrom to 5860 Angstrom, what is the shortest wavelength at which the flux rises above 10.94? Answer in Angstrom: 5842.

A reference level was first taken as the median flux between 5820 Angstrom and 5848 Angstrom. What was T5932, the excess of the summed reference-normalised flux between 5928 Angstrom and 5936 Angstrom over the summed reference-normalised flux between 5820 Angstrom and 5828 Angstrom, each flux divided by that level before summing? -0.1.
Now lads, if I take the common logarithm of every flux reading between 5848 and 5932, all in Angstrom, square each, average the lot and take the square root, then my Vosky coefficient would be 1.02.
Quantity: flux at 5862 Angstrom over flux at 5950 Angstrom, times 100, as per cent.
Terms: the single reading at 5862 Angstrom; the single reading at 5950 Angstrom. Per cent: 85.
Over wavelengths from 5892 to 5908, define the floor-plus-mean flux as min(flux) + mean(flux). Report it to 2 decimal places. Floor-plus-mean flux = 17.93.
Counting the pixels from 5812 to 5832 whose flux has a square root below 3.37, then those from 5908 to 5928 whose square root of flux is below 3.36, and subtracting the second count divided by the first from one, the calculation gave -2.0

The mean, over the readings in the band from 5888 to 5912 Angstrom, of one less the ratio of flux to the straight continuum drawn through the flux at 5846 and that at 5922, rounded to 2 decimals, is 0.15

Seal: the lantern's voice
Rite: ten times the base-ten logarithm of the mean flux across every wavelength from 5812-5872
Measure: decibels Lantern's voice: 10.5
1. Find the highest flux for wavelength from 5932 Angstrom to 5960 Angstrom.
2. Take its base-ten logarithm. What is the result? 1.07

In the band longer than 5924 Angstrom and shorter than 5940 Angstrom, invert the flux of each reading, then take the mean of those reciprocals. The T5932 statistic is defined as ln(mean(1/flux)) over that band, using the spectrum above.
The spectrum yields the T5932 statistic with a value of -2.43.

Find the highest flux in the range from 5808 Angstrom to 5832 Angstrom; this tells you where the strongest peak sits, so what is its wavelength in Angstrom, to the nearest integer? 5826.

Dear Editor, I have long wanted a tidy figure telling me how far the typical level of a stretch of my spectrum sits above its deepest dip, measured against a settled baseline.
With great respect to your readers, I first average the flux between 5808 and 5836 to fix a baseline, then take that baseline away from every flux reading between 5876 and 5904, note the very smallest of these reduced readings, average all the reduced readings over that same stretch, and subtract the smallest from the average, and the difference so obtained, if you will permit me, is 1.57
